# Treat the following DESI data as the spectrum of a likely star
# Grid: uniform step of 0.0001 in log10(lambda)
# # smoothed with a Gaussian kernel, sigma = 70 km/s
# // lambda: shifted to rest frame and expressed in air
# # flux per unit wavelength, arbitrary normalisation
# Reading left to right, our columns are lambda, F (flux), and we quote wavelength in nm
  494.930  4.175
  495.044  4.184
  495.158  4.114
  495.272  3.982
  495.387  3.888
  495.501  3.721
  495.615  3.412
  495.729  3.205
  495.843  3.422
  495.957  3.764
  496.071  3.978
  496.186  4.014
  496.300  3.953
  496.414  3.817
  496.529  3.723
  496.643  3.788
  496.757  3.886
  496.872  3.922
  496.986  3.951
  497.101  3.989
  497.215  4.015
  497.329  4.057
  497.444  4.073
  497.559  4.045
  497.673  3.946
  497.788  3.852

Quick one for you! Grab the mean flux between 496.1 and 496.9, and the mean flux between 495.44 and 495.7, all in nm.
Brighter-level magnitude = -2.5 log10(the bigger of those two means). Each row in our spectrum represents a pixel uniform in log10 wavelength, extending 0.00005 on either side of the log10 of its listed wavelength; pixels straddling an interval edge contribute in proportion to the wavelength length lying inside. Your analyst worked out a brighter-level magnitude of -1.47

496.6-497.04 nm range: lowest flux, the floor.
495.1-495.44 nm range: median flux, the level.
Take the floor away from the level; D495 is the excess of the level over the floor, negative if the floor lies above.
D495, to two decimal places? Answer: 0.19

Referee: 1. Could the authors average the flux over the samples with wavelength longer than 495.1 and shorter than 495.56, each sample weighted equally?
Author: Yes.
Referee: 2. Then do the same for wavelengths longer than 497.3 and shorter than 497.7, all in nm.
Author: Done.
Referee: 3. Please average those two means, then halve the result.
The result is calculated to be 1.99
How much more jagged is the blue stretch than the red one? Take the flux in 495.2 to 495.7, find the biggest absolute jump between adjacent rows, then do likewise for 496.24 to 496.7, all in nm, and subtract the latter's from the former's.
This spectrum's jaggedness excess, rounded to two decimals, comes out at 0.17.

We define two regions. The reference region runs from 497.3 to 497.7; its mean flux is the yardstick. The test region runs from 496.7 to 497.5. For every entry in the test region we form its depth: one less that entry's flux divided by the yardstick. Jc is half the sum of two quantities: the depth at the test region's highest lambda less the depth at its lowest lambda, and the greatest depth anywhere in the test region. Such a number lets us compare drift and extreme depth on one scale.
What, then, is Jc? -0.01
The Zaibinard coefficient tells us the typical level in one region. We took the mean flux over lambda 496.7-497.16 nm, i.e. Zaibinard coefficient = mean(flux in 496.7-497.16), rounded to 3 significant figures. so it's 3.94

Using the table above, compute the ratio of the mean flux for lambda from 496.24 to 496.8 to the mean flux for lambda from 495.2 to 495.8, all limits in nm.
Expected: 1.05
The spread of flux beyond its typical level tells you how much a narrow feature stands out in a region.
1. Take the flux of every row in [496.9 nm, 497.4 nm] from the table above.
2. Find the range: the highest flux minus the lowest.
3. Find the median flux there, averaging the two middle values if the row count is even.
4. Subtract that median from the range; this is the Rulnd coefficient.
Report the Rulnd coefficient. -3.9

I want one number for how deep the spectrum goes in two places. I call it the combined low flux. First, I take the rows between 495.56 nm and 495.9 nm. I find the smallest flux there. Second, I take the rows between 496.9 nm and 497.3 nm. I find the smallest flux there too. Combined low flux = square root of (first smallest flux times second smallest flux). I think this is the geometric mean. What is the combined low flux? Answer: 3.56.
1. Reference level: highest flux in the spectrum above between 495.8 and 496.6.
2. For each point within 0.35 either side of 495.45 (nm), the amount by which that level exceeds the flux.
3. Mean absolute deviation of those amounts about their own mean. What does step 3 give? 0.27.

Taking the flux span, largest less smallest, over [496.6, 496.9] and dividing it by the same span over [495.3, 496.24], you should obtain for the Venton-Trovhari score 0.17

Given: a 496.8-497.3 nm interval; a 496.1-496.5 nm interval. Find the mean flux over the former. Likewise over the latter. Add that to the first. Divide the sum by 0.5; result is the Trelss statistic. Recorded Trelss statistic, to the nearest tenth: 15.8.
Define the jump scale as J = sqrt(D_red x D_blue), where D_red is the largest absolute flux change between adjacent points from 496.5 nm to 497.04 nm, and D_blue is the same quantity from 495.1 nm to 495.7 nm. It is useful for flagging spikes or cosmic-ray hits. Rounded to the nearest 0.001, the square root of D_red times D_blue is 0.174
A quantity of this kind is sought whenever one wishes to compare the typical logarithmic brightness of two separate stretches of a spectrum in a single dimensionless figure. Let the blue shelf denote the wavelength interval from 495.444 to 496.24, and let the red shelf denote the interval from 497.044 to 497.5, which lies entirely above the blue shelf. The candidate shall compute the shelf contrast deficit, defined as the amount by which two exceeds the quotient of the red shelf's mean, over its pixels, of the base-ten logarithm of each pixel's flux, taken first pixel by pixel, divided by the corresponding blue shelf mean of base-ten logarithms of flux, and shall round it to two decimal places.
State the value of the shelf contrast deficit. 0.92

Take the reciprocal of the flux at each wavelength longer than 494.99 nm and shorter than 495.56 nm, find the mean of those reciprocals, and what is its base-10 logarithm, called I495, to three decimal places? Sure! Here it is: -0.599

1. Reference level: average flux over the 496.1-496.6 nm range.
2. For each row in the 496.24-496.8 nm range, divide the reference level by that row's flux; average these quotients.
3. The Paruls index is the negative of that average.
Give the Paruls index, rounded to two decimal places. -1.01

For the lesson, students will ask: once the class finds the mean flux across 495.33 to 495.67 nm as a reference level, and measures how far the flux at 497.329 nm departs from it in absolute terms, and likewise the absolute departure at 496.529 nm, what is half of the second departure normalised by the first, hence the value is 0.1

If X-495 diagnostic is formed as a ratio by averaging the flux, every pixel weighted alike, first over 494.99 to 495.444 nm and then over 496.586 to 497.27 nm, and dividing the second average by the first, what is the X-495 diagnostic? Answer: 0.97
